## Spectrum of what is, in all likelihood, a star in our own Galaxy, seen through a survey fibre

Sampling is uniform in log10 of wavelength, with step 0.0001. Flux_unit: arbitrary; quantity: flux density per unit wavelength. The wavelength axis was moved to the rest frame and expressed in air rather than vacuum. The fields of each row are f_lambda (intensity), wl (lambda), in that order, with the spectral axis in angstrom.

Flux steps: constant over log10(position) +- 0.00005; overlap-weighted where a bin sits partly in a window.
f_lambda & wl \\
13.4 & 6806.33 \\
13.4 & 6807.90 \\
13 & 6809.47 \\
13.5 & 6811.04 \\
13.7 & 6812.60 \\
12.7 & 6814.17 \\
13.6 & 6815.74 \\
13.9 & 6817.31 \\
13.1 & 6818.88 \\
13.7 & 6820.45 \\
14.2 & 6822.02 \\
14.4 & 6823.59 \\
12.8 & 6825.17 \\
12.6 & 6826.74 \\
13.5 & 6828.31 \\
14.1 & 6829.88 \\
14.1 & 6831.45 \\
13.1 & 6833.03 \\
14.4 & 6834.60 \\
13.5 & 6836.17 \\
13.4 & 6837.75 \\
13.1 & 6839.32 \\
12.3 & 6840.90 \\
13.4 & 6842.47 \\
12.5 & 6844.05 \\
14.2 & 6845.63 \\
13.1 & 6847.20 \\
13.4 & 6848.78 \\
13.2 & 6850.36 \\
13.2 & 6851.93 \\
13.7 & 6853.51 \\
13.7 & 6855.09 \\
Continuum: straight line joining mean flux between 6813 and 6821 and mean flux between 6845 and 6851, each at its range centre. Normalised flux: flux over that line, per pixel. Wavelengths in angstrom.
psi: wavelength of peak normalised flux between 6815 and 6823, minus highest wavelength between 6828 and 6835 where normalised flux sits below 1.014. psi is -11.0 angstrom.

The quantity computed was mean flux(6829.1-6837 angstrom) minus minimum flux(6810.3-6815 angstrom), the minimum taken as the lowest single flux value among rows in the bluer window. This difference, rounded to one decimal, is 1.1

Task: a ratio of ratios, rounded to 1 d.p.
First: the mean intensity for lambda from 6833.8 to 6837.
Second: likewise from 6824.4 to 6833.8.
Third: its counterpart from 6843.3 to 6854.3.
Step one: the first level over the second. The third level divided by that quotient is 12.8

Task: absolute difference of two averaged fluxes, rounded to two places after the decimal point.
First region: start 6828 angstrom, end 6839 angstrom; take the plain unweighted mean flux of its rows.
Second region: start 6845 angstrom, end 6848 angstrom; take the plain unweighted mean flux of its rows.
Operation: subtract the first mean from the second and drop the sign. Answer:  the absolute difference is 0.08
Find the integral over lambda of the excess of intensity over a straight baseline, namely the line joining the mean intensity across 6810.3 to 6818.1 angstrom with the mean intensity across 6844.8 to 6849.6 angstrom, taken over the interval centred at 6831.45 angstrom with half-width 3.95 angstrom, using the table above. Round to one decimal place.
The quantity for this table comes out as 2.5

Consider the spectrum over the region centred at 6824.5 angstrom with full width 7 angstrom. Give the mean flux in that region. 13.5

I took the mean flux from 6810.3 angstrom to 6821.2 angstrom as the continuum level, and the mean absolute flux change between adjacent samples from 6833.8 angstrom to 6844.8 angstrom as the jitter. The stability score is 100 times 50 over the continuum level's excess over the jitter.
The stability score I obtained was 391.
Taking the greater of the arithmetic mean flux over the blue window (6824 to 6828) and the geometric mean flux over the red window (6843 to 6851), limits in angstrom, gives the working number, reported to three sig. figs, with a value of 13.3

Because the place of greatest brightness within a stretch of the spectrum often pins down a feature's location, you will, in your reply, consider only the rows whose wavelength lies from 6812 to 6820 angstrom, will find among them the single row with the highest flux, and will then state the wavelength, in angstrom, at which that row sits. 6817.31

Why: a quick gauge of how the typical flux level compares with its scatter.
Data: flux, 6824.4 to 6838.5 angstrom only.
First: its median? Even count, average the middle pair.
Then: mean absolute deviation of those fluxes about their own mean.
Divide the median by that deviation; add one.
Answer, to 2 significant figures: 30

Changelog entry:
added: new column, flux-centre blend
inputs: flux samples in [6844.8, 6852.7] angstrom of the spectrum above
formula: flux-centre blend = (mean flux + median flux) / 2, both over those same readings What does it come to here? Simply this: 13.31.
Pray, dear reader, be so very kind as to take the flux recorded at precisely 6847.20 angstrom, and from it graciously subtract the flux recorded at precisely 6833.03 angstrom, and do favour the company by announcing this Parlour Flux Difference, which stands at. 0.0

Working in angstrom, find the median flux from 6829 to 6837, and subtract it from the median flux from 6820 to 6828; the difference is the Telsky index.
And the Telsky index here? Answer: -0.4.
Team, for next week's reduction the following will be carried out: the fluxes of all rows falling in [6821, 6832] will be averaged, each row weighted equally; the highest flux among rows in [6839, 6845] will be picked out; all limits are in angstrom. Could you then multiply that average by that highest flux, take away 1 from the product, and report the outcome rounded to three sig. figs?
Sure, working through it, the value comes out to 182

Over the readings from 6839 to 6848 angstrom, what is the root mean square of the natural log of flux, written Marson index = 2.57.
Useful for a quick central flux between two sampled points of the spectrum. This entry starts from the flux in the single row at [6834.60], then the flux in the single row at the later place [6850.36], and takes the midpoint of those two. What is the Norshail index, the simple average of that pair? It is 13.8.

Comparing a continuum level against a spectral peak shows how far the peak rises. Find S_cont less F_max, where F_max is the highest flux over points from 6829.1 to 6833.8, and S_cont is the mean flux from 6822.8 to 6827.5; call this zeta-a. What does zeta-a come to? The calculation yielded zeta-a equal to -0.8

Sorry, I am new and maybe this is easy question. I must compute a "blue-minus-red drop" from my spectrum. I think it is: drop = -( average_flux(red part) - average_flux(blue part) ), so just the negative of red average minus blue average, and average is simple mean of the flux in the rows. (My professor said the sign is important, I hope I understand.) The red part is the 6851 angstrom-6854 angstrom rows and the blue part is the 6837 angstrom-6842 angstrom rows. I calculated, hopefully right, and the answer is -0.5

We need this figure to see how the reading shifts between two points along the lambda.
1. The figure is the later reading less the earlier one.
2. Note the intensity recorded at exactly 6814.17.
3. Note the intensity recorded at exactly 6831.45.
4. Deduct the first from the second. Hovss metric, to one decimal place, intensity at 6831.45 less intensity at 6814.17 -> 1.4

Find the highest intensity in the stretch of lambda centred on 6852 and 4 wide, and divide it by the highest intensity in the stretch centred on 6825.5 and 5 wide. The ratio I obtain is 0.95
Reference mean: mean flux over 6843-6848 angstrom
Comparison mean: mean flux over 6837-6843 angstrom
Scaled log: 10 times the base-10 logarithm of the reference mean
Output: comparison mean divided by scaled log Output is 1.16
